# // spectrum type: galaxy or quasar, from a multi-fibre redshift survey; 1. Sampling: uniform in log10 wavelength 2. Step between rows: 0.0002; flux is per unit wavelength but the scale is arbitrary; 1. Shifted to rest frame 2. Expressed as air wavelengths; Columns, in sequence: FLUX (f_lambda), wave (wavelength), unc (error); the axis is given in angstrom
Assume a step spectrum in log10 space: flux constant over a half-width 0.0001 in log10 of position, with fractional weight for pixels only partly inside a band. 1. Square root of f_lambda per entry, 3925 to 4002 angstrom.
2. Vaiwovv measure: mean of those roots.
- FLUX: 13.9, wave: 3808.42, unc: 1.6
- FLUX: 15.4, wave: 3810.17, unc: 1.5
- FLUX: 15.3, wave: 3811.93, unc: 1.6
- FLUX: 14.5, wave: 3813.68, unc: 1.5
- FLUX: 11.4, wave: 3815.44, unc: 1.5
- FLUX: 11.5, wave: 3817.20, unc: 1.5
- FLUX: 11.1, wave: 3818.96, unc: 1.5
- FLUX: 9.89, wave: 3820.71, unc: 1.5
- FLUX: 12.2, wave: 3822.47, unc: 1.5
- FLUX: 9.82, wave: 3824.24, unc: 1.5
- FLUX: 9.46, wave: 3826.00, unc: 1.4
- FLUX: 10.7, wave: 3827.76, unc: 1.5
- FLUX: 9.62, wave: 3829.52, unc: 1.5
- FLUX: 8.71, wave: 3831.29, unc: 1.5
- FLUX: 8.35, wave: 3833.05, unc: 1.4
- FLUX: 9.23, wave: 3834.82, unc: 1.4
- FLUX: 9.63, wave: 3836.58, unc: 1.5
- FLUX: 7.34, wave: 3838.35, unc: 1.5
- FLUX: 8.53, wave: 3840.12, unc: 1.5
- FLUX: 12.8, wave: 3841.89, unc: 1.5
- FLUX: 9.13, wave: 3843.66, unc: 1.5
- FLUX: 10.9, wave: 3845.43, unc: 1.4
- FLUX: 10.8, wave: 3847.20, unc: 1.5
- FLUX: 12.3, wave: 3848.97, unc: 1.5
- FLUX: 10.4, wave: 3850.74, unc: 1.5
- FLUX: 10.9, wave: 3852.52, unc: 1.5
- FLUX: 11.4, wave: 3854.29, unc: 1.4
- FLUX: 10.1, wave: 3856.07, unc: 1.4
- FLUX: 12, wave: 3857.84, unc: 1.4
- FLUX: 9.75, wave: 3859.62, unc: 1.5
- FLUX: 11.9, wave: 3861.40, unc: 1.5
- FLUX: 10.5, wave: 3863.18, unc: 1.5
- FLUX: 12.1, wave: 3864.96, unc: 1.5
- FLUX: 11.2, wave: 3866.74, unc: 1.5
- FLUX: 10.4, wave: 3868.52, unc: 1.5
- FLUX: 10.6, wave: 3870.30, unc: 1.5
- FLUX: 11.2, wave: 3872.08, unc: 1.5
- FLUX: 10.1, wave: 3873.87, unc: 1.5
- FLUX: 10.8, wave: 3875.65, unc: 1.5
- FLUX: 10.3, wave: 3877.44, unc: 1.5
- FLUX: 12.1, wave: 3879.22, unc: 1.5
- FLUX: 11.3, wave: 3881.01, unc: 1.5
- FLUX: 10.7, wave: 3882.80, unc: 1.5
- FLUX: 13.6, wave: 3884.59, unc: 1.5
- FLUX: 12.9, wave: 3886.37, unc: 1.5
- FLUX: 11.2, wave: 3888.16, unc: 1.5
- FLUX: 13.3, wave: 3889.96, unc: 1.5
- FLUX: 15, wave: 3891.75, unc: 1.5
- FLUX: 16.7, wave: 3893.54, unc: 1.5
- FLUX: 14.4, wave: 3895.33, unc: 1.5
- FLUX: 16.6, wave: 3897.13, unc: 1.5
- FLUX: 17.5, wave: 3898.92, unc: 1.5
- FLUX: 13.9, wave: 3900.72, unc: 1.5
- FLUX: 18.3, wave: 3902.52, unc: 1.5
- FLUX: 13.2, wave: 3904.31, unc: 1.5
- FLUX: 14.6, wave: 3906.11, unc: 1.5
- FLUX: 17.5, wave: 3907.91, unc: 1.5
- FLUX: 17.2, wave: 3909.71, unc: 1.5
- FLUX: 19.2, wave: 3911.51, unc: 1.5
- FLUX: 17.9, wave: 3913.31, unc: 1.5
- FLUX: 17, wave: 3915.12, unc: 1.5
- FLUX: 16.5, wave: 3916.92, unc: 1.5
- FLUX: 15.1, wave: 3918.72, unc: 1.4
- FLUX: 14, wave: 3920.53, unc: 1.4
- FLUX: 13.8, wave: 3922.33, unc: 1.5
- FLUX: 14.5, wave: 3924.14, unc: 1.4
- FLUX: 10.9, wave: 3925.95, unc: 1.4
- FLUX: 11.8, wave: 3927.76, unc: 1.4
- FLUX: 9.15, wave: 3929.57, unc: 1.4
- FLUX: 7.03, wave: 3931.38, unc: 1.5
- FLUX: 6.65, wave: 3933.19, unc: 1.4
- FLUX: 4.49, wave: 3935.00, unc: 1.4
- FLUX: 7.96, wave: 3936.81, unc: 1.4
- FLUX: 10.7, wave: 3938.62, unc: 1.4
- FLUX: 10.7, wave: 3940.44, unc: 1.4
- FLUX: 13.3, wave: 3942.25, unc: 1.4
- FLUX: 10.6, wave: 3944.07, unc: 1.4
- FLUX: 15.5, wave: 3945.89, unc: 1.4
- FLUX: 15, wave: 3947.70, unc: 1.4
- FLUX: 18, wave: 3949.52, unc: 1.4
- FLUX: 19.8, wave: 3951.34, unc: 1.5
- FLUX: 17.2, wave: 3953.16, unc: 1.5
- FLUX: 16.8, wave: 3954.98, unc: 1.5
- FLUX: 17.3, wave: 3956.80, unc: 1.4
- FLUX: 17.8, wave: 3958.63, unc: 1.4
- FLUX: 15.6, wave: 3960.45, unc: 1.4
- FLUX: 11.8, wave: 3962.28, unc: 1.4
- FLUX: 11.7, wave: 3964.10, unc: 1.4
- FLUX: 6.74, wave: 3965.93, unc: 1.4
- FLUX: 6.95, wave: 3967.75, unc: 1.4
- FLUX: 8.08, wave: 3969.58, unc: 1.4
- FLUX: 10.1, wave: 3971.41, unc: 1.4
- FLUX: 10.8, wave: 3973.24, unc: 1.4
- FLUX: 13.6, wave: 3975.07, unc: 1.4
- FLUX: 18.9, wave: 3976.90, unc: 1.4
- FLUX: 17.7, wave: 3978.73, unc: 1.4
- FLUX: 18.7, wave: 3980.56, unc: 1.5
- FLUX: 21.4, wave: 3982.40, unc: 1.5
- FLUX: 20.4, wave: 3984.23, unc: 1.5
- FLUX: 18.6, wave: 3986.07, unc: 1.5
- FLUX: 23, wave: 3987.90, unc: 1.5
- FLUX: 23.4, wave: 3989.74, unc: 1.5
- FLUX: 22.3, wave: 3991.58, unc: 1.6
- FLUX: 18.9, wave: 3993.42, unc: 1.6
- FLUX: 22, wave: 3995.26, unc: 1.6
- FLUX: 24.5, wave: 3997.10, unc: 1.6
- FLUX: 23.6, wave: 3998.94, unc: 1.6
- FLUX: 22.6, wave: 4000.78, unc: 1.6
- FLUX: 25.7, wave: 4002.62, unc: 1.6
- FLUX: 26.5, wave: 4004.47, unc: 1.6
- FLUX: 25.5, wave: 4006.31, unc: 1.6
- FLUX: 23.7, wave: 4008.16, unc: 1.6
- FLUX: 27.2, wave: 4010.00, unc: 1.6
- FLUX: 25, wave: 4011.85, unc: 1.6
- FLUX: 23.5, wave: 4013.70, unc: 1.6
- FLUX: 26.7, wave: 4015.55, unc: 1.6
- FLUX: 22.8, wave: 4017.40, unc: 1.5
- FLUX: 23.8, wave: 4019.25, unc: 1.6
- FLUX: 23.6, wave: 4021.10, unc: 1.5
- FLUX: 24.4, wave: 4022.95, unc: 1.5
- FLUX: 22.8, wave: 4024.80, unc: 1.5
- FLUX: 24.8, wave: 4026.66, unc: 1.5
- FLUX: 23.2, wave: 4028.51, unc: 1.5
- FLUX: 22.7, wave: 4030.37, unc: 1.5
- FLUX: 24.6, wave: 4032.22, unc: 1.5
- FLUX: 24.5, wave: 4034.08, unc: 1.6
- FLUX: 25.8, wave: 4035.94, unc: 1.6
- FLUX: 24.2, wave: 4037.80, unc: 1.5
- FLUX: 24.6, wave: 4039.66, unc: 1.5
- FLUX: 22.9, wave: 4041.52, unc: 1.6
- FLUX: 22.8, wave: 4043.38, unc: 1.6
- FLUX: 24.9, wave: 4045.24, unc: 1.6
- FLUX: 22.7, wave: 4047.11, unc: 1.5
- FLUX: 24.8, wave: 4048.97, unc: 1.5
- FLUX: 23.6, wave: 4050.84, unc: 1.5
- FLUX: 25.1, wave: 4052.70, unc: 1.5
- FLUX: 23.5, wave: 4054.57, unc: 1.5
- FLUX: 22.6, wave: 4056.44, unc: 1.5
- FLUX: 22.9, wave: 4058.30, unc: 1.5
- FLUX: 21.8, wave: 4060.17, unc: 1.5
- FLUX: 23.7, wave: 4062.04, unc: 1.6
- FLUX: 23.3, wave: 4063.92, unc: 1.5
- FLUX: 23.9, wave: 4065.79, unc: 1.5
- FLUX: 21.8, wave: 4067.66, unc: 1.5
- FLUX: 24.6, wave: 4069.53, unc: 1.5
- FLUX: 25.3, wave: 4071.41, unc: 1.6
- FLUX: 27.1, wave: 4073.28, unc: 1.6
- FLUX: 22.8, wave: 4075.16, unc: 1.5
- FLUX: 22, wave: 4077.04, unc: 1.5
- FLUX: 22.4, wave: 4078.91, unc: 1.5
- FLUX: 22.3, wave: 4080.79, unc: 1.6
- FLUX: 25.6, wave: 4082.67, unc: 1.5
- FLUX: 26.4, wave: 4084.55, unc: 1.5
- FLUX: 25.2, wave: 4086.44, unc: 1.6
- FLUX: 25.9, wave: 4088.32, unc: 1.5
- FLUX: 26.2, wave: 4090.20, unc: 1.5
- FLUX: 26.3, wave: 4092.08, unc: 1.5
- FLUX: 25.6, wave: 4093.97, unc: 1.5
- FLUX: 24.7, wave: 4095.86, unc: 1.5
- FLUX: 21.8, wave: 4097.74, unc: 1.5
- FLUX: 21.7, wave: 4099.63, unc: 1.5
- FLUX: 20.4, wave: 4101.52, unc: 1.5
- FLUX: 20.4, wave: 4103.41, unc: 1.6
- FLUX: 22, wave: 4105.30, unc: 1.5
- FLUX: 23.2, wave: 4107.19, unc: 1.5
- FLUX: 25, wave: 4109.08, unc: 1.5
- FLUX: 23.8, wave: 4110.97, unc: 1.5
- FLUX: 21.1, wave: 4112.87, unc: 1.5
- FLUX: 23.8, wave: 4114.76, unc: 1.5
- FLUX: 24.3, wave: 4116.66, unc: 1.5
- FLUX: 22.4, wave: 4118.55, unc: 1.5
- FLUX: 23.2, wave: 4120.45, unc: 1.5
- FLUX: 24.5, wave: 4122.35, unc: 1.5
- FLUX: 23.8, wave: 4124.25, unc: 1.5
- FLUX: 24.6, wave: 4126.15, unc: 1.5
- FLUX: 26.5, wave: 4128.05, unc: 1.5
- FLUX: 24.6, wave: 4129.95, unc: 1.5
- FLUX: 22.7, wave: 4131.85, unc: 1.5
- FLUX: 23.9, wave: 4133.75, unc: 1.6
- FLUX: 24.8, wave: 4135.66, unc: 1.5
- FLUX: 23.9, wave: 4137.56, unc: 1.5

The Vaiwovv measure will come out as 3.81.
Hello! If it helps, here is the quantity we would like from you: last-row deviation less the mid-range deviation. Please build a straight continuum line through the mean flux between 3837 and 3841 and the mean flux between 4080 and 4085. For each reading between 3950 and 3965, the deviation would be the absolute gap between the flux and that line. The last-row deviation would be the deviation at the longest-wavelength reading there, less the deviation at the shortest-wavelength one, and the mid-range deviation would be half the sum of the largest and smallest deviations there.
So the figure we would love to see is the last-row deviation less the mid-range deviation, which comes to -2.0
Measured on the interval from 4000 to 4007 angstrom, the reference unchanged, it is -2.8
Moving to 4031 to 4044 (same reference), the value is -5.1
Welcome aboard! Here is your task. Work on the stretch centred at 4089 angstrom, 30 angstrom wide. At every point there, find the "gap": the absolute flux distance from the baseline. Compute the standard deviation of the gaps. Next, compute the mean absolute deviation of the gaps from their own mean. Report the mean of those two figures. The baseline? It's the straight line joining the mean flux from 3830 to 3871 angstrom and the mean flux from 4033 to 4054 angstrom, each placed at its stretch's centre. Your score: 2.2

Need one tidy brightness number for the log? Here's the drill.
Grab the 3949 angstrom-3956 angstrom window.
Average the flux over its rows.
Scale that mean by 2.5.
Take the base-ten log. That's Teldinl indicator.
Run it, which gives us 1.65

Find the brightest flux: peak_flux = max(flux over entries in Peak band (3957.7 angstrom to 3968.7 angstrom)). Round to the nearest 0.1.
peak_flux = 17.8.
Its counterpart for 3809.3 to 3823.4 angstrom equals 15.4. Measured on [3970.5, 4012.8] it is 27.2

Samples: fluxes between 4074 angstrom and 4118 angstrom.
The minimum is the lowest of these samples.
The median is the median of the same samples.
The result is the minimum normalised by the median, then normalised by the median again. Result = 0.036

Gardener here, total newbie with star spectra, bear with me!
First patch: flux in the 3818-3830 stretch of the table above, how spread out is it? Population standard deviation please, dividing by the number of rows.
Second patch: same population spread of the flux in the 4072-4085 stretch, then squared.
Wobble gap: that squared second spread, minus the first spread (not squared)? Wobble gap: 3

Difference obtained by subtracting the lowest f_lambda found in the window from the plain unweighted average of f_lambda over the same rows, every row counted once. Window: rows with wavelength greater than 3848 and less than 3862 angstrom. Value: 1.3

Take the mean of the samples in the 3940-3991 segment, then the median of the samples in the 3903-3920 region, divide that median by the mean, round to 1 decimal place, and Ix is 1.1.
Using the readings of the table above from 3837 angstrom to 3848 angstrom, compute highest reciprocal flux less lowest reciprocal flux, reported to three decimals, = 0.058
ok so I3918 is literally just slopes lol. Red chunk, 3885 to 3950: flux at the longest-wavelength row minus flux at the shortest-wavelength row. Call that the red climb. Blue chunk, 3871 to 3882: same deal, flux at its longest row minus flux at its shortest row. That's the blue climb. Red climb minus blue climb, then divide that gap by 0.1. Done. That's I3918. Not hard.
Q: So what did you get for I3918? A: 50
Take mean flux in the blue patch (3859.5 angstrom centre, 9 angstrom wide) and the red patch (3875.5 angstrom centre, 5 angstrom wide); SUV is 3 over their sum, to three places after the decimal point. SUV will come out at 0.141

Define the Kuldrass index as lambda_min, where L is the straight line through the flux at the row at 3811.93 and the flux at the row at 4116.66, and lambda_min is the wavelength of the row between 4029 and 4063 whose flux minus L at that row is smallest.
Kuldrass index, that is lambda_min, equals 4060.17 angstrom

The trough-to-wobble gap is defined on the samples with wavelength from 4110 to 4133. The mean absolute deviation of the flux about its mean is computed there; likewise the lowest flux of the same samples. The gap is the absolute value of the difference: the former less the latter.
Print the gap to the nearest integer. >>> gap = 20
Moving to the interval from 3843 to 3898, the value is 8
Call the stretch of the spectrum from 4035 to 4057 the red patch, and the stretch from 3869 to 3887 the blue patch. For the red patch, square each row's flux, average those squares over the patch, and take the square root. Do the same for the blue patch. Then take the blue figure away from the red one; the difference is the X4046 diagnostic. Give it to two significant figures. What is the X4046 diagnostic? 13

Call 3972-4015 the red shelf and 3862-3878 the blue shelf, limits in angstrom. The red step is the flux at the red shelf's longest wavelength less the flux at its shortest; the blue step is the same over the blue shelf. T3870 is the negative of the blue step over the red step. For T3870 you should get 0.0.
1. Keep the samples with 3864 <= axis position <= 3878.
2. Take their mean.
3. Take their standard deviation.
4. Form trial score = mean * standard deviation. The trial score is 7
